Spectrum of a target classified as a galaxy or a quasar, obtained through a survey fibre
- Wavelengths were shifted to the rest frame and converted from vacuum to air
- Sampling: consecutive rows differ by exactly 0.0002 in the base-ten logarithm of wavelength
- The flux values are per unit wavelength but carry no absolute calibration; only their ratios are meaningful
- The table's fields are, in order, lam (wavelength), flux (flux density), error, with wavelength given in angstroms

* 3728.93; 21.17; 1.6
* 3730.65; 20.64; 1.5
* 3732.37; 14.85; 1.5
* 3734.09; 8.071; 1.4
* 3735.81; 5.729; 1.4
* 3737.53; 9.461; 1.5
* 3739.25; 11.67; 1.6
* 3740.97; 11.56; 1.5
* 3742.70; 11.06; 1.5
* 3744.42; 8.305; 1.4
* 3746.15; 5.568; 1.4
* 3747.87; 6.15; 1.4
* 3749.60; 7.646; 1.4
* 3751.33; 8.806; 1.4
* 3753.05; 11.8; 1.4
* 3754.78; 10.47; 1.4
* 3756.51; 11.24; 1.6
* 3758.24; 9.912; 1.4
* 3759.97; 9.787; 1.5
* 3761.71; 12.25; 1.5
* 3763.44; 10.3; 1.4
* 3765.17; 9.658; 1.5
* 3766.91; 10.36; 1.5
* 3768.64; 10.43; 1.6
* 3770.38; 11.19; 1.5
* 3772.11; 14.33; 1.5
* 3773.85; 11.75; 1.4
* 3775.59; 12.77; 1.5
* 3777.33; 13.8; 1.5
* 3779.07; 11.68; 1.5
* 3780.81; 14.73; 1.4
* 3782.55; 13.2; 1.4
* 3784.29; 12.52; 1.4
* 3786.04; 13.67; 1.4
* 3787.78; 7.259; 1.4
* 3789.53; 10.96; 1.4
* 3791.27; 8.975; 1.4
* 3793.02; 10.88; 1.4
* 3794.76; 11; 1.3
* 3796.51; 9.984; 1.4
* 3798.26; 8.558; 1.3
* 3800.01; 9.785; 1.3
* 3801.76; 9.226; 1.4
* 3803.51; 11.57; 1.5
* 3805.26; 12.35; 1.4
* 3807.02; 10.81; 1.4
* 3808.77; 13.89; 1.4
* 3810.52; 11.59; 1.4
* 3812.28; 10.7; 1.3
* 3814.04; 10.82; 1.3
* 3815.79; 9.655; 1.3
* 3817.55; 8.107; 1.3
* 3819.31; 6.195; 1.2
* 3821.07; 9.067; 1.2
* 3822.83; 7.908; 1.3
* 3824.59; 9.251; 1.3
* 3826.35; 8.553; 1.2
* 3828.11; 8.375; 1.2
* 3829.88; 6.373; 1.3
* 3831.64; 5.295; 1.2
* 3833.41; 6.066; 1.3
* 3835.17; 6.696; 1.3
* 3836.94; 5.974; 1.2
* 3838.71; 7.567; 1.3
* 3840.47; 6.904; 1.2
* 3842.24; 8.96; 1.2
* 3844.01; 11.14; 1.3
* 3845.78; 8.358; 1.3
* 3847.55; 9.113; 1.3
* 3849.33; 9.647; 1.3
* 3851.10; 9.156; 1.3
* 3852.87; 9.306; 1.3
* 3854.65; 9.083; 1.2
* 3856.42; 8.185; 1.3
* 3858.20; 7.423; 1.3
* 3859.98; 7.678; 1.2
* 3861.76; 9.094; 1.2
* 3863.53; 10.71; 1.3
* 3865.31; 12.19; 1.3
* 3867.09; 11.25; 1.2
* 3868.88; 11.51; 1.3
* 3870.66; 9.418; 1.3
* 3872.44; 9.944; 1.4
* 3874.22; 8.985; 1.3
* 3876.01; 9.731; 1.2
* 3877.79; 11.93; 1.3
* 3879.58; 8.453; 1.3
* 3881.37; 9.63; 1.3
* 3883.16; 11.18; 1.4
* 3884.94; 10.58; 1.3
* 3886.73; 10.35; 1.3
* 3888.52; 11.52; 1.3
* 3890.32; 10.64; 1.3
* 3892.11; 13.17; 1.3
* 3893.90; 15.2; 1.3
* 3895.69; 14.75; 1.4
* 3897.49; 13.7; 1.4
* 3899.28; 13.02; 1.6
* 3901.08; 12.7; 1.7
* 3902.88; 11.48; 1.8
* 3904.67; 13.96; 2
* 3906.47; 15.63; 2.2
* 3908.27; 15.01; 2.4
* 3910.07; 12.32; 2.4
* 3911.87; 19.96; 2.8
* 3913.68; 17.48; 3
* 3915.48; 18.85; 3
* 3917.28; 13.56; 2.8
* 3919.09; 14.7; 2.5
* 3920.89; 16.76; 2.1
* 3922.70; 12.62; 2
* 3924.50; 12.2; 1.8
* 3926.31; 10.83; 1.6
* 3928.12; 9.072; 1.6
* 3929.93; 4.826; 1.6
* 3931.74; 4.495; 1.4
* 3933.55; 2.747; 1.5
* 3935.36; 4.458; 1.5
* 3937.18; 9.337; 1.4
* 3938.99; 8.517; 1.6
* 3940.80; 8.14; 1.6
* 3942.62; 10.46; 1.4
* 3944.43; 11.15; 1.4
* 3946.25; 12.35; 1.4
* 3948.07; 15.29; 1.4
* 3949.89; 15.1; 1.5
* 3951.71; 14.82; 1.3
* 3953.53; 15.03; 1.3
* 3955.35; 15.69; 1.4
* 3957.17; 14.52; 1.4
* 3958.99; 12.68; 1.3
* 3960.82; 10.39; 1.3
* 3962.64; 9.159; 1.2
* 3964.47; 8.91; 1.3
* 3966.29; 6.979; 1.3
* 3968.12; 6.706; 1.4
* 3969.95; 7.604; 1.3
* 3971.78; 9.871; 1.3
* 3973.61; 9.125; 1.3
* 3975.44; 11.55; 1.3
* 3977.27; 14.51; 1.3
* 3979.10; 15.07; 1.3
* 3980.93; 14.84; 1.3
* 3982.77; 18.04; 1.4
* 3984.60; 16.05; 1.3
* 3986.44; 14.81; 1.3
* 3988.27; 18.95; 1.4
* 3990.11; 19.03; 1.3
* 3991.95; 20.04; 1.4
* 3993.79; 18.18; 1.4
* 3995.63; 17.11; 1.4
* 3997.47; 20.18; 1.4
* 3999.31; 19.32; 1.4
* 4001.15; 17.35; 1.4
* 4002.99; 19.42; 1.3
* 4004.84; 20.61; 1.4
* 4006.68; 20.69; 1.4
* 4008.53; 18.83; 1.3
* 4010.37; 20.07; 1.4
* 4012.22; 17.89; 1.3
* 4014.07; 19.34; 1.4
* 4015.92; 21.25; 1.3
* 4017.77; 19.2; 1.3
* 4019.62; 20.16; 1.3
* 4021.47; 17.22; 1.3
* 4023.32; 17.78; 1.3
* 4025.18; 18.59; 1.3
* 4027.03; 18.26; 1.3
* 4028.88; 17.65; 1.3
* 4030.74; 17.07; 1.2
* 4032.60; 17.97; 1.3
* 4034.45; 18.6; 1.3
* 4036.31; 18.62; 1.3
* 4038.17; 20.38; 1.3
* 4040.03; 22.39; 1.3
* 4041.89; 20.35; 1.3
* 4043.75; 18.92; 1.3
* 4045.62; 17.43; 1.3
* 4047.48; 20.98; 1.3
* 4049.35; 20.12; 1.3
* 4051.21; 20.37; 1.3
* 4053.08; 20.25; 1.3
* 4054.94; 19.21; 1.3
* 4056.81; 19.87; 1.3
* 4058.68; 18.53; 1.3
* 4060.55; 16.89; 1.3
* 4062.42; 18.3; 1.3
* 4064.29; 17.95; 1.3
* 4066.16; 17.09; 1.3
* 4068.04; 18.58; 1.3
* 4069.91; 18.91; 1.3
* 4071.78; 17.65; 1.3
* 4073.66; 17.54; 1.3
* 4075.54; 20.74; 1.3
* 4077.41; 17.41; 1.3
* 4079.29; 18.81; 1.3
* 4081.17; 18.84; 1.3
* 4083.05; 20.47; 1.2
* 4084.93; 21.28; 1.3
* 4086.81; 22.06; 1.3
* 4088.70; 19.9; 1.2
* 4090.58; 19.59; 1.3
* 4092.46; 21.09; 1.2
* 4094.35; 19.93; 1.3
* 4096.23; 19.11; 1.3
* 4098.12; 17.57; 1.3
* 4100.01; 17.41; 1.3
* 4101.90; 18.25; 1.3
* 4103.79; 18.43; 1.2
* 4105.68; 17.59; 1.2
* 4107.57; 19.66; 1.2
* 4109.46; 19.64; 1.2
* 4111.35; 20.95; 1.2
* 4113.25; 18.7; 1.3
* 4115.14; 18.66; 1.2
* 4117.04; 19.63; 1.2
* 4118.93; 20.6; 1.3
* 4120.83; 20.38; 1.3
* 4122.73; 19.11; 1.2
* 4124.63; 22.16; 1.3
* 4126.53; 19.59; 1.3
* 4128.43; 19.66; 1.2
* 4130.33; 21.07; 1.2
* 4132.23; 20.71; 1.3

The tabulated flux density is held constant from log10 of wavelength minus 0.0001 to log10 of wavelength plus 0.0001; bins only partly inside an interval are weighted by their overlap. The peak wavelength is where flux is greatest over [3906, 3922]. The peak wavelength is 3911.87 angstroms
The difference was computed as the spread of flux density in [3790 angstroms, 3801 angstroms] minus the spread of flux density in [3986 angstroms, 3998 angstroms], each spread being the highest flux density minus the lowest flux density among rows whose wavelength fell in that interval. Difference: -3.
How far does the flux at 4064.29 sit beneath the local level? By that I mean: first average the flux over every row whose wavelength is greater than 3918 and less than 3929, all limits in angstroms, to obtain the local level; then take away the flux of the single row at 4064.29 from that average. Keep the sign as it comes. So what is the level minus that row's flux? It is -5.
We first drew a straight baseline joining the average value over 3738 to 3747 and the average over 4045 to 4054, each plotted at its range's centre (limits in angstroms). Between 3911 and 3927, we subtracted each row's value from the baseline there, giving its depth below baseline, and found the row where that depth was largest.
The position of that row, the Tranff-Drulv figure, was 3926.31 angstroms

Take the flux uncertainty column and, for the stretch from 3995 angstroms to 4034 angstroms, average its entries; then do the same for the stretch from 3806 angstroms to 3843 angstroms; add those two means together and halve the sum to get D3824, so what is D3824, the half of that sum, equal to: 1.30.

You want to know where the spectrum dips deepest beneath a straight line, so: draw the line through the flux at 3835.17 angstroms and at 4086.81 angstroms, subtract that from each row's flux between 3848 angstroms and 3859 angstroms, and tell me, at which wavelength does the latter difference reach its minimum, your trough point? 3858.20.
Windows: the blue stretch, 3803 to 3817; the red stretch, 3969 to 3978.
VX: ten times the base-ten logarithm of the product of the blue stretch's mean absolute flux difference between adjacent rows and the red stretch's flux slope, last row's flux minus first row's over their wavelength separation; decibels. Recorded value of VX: 1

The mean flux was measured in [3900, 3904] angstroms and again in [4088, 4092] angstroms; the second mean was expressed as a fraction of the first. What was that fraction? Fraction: 1.63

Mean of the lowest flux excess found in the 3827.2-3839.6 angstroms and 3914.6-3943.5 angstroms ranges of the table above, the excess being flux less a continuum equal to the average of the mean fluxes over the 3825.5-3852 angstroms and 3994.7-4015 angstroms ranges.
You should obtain -10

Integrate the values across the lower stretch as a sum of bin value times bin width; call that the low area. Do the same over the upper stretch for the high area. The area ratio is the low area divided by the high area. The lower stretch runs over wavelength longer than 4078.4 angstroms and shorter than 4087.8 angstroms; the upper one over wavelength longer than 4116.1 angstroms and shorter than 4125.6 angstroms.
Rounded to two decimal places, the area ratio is 0.99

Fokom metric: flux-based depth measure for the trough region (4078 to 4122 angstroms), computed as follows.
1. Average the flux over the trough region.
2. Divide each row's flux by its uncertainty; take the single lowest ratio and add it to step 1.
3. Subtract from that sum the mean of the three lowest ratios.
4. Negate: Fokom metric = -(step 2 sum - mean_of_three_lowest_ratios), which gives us -19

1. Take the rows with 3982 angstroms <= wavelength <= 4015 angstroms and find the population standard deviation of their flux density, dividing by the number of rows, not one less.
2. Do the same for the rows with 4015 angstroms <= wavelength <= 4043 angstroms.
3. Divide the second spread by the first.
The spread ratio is 1.0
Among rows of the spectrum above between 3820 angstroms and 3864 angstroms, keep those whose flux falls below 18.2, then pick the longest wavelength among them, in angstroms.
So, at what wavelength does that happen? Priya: 3863.53 angstroms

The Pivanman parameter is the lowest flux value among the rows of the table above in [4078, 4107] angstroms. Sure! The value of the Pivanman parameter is 17.41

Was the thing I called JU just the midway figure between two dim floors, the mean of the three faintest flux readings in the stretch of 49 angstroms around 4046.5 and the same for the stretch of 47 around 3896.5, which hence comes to 13.0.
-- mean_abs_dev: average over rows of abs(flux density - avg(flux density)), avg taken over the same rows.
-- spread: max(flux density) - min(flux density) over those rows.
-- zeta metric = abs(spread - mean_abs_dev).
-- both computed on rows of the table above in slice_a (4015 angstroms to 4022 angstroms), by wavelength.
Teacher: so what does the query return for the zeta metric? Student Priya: 2.8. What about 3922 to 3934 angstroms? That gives 6.4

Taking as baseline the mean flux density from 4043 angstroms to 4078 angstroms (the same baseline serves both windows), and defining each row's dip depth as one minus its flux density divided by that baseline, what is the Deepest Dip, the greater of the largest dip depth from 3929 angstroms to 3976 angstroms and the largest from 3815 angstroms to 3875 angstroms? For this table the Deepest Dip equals 0.85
